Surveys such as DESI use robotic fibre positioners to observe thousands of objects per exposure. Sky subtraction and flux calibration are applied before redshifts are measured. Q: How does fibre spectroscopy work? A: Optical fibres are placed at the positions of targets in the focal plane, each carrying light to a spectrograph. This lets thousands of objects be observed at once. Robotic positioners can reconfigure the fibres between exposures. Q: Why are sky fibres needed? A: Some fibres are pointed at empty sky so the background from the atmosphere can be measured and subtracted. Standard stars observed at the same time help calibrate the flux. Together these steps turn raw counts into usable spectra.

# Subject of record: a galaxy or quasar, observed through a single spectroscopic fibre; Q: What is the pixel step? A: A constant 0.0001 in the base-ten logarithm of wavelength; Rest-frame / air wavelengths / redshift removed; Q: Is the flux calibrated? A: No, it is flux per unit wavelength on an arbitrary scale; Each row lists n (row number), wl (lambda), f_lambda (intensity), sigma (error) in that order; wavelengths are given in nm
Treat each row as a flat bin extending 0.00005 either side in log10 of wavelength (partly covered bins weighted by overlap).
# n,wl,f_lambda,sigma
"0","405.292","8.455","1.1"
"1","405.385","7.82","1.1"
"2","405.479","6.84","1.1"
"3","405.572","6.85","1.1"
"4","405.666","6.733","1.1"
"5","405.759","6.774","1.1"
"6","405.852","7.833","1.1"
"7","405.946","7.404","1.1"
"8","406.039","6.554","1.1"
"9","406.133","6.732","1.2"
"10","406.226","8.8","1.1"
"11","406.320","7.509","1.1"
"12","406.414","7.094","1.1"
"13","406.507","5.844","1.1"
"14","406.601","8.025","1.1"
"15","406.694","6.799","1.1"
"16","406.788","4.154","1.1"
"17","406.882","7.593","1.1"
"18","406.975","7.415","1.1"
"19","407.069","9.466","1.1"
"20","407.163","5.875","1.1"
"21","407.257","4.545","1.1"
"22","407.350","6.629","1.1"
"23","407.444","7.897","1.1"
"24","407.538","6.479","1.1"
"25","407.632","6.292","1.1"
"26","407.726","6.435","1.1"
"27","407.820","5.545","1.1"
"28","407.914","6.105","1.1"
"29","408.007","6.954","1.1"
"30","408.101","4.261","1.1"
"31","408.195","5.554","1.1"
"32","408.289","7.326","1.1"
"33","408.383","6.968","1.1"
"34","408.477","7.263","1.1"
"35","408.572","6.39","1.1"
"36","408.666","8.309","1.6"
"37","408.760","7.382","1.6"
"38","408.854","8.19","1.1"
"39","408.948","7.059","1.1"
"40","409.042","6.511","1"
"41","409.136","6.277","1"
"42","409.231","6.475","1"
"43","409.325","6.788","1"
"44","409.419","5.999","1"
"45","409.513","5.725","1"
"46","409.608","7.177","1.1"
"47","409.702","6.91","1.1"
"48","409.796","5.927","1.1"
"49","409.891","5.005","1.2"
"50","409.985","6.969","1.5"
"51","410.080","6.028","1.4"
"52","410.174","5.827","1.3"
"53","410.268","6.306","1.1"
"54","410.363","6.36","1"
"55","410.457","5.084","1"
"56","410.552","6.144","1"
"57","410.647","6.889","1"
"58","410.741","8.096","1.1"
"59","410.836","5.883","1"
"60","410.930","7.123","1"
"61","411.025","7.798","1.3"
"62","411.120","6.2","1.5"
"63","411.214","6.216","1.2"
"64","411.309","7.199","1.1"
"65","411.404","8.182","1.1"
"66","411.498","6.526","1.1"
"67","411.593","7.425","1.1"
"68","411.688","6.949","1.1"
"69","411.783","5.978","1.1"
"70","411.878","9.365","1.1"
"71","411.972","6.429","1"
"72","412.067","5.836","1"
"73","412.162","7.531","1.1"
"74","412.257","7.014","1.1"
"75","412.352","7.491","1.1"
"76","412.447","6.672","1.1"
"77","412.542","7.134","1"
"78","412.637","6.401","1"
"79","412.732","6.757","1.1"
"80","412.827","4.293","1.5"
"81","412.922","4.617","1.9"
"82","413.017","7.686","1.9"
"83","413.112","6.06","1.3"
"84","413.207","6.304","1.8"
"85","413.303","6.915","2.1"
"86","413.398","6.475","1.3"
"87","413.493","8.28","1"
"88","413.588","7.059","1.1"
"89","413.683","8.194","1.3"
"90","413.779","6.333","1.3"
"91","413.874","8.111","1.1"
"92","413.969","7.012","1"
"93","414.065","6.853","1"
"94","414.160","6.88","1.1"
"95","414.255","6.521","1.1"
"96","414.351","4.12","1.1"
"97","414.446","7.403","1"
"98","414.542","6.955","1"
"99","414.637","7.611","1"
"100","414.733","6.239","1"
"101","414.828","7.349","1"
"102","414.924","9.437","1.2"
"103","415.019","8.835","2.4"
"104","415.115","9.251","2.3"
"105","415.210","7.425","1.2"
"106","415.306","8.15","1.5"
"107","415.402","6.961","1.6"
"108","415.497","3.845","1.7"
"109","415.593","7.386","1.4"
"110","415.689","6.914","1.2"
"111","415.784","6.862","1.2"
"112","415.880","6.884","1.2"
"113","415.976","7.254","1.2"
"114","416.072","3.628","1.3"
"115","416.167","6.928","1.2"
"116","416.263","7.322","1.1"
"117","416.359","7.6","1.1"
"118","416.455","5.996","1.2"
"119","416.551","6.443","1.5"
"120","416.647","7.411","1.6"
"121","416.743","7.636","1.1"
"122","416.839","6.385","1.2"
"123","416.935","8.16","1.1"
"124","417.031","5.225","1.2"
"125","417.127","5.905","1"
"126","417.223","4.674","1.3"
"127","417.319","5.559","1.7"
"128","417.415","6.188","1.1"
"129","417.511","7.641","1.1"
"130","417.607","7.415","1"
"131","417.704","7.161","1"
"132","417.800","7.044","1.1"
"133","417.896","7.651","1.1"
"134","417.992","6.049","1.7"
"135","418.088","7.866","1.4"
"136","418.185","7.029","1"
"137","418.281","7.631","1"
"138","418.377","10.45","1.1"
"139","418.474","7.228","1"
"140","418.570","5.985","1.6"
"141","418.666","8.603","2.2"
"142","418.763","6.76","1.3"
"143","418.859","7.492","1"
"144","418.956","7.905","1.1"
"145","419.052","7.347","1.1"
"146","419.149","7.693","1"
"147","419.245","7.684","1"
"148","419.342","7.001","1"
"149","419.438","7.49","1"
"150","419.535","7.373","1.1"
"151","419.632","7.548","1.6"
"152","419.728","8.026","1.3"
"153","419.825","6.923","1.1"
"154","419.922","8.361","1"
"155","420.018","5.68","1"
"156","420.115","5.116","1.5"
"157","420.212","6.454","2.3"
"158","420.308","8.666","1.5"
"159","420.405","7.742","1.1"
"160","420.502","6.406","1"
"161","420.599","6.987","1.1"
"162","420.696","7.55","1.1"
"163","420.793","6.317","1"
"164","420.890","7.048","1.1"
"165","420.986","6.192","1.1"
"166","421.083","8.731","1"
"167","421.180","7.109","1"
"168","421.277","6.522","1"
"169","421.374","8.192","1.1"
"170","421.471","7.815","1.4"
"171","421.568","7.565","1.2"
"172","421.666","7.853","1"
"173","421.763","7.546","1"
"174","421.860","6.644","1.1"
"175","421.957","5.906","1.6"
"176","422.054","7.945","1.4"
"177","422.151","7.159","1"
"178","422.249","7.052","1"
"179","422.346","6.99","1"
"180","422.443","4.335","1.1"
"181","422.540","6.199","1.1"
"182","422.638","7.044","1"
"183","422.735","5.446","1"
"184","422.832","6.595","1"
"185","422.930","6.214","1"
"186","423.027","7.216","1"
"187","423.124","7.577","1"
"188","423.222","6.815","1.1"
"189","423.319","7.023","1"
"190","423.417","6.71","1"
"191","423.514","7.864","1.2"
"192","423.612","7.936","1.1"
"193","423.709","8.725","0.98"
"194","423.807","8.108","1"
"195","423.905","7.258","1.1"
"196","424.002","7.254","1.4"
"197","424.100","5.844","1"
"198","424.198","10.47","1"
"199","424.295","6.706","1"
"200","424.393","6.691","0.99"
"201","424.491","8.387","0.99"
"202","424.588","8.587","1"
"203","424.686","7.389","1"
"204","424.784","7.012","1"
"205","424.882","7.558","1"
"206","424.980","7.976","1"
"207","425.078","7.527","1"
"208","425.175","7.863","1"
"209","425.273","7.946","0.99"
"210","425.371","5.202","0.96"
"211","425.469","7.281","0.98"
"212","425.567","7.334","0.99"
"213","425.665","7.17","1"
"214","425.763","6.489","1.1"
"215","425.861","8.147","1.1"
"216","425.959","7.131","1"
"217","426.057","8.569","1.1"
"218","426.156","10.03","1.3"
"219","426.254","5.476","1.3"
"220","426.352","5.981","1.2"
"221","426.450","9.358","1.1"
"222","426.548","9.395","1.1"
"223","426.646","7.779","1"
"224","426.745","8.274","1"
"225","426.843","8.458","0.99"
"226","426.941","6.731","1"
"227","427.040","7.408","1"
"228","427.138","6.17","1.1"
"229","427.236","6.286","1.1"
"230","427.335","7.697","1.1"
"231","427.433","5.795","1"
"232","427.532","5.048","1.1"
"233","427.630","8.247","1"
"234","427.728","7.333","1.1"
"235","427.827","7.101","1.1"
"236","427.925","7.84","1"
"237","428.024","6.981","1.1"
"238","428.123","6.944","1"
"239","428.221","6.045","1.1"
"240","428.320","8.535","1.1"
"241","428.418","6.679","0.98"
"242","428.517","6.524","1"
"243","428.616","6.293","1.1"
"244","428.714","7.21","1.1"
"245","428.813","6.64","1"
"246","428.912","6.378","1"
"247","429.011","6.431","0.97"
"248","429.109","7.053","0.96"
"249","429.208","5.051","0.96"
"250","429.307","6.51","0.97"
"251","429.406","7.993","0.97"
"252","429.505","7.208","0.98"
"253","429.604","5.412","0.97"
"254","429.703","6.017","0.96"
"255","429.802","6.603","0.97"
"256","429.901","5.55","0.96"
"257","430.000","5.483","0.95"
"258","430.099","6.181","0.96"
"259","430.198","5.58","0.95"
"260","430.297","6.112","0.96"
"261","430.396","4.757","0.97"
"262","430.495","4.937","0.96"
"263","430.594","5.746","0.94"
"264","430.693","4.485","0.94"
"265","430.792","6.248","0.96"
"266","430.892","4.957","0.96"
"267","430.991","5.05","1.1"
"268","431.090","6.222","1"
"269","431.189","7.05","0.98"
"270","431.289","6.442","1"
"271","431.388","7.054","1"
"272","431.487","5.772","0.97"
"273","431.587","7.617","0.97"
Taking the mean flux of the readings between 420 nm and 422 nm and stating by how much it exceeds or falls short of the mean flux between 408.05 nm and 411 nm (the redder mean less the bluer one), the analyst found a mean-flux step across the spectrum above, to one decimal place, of 0.5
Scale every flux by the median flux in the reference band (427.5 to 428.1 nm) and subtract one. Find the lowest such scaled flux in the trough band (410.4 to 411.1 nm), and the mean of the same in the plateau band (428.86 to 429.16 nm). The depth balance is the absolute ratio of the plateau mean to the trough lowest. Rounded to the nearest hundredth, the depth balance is 0.28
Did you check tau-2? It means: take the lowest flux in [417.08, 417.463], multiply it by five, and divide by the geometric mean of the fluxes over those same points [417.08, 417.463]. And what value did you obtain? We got 4.21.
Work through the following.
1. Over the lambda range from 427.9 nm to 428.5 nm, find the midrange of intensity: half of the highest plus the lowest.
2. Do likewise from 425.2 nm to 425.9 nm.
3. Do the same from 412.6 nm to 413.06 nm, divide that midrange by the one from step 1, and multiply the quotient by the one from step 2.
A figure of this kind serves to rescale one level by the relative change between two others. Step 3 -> 5.5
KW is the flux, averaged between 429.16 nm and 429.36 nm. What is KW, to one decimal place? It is 5.8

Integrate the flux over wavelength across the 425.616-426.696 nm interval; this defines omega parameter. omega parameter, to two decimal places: 8.39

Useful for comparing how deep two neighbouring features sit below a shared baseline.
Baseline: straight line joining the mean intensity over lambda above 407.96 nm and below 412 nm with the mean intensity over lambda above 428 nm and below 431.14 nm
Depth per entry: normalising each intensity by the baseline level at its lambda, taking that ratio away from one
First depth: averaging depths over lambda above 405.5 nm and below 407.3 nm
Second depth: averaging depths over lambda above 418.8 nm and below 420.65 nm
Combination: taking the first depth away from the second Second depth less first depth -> -0.10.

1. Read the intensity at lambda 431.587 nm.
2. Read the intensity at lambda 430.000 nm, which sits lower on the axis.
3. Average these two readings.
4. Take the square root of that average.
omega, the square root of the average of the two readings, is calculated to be 2.56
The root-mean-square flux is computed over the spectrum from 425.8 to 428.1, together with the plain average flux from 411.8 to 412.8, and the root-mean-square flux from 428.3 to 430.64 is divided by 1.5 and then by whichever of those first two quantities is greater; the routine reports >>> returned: 0.561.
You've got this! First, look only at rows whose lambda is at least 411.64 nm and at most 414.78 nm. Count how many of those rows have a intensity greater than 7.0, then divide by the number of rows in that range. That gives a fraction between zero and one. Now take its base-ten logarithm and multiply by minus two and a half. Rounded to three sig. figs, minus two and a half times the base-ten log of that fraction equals 1.01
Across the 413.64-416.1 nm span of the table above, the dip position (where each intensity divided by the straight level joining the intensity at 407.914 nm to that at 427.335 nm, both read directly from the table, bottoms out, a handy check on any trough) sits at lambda 416.072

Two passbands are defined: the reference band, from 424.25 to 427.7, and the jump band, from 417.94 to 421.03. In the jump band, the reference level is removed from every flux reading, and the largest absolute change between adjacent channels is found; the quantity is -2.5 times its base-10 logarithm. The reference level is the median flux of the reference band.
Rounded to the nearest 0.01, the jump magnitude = -1.27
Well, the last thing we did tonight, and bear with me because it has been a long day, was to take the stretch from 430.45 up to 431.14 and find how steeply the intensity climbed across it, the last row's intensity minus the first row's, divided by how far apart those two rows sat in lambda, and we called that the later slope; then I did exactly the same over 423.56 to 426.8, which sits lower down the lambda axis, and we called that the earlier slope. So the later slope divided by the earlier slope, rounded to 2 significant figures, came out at 20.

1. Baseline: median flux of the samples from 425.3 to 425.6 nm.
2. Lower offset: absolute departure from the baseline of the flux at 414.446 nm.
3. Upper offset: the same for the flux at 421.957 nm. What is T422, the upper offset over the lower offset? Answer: 11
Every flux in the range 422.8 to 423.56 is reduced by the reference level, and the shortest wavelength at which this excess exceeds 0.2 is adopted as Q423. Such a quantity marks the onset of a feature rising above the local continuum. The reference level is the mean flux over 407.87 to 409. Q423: 423.027 nm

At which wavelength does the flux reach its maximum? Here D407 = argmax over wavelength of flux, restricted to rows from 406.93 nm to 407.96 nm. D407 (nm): 407.069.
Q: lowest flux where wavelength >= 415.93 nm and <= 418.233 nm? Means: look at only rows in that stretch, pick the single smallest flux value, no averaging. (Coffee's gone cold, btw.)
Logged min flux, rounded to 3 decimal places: 3.628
